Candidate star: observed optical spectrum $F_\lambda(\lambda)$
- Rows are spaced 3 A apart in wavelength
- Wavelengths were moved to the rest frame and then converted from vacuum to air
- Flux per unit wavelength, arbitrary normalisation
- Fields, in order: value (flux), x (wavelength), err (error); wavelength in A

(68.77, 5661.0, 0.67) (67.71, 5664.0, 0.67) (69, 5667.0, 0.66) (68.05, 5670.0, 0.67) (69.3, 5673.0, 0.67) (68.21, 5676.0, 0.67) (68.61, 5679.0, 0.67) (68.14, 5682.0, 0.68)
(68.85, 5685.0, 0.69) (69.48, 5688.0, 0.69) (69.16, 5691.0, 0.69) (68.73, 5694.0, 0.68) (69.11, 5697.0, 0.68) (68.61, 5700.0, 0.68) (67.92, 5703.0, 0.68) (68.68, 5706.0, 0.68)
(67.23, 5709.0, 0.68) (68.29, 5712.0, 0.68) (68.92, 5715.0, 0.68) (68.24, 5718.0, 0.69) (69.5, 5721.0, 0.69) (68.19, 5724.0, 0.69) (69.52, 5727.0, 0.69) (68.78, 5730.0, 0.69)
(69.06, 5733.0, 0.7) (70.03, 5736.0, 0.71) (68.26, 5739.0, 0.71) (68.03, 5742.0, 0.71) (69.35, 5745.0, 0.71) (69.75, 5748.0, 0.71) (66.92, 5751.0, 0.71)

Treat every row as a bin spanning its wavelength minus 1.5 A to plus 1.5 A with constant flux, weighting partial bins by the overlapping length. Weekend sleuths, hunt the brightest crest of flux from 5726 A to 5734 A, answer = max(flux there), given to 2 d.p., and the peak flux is 69.52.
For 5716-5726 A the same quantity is 69.50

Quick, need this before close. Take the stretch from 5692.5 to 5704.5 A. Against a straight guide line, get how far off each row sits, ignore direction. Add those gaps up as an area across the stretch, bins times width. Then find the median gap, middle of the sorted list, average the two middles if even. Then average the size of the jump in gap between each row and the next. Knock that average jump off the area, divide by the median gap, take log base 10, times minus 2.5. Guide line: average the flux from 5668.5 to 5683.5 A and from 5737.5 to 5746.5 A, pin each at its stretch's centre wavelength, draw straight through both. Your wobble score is -2.53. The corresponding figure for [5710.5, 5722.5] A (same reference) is -2.98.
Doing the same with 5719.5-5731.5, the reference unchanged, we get -2.57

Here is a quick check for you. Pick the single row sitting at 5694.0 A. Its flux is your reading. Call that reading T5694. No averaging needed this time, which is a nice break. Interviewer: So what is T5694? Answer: 68.73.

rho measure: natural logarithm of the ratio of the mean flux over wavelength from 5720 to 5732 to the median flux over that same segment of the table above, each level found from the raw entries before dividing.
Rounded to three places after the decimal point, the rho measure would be -0.002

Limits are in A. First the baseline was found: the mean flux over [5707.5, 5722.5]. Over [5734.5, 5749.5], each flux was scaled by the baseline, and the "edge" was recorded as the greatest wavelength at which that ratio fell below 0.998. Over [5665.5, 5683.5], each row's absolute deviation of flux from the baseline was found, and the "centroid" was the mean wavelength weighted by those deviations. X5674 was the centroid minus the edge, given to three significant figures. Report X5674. -69.1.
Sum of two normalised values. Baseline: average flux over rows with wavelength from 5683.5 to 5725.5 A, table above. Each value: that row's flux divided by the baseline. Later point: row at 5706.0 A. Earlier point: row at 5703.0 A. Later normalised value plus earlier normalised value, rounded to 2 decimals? 1.99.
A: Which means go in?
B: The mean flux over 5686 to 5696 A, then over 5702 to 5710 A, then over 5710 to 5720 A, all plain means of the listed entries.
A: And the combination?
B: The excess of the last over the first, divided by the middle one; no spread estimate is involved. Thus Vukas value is -0.009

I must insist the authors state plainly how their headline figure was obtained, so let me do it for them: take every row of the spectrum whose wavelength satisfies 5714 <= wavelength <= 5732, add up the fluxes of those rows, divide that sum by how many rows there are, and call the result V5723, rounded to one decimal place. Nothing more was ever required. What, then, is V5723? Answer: 68.9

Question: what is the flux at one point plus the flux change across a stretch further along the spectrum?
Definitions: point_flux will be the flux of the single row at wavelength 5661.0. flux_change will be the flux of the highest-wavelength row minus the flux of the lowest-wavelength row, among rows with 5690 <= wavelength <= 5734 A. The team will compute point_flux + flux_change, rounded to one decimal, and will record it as 68.7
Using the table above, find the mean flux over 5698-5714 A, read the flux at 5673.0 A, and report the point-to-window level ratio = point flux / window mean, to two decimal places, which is 1.02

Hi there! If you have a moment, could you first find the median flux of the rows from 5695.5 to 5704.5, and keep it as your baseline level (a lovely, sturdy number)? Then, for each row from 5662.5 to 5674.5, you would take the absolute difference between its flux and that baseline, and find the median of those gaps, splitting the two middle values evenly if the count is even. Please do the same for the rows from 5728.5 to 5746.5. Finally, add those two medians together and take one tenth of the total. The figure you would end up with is 0.114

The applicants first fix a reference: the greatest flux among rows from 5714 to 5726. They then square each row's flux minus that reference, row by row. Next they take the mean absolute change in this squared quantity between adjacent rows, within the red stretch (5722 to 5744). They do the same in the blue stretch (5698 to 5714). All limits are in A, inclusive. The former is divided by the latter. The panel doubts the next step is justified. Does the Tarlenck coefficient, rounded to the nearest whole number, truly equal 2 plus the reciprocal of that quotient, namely 6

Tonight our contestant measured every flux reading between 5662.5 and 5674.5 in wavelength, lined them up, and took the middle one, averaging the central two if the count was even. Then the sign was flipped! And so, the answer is -68.5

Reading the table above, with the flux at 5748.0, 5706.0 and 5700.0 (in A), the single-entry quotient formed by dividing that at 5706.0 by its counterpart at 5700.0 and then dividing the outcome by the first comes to 0.0144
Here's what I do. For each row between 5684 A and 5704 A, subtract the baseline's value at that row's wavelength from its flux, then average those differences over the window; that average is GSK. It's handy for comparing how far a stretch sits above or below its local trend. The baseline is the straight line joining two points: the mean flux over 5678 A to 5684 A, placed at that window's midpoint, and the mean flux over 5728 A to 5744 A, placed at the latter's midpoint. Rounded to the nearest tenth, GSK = 0.4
